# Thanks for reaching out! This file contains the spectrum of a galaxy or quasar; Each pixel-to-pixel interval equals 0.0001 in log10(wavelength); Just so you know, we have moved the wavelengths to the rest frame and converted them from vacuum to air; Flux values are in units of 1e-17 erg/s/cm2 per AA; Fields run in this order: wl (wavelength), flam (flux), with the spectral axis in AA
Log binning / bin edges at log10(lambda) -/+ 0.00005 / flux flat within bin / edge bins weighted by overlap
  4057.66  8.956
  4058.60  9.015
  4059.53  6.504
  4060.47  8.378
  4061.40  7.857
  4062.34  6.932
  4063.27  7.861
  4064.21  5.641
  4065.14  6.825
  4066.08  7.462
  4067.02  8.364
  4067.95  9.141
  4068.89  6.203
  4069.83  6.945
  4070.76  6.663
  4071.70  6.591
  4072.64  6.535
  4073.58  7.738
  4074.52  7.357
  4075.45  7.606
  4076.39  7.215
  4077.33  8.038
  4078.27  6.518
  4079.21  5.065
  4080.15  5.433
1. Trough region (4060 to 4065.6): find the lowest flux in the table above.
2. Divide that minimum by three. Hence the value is 1.88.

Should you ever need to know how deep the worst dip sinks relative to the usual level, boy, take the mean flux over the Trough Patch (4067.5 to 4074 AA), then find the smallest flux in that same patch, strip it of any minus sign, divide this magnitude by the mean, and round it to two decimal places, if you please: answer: 0.87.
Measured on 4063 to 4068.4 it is 0.75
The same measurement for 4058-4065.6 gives 0.76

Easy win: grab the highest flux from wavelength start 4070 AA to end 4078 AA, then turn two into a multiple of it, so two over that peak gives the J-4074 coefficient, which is 0.249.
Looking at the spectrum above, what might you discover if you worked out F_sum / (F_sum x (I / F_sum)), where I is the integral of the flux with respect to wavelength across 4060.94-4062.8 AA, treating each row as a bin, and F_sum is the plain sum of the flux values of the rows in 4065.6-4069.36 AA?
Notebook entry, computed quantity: 2.3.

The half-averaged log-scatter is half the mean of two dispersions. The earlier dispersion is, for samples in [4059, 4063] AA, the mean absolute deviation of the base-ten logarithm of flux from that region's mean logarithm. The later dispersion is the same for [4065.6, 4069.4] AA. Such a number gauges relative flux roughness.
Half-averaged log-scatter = 0.024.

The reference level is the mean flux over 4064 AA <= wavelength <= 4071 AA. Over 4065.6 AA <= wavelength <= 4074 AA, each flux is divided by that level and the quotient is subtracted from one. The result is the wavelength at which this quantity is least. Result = 4067.95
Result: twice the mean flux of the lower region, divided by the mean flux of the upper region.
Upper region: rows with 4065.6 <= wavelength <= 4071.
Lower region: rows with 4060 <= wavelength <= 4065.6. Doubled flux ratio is 1.94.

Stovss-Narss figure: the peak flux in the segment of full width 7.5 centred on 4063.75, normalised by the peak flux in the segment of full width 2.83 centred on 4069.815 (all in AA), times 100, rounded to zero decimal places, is 121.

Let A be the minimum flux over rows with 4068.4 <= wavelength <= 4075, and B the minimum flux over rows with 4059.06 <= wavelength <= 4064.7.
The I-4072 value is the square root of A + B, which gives 3.44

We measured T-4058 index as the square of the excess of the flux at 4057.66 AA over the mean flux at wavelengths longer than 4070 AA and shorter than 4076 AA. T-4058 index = 3.51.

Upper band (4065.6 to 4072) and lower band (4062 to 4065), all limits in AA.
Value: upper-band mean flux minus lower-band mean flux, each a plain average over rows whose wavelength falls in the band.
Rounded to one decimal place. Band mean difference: 0.5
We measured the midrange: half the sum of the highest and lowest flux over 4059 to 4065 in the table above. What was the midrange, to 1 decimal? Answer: 7.0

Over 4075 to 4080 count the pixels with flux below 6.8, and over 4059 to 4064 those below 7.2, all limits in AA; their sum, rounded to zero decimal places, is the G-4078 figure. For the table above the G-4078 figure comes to 4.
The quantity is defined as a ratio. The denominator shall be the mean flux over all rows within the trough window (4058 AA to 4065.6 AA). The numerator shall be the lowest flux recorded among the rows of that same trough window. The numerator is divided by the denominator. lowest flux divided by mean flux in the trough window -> 0.76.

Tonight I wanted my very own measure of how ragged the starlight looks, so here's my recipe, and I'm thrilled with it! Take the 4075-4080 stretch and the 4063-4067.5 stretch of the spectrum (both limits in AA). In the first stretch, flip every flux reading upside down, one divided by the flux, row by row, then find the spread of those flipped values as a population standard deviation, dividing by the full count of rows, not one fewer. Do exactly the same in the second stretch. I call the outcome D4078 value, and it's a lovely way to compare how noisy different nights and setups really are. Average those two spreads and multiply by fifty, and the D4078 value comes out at 1.16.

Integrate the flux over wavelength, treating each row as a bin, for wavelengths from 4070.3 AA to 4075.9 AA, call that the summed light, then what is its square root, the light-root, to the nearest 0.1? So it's 6.3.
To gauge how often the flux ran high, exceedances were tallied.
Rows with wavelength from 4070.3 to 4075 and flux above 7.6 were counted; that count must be 1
